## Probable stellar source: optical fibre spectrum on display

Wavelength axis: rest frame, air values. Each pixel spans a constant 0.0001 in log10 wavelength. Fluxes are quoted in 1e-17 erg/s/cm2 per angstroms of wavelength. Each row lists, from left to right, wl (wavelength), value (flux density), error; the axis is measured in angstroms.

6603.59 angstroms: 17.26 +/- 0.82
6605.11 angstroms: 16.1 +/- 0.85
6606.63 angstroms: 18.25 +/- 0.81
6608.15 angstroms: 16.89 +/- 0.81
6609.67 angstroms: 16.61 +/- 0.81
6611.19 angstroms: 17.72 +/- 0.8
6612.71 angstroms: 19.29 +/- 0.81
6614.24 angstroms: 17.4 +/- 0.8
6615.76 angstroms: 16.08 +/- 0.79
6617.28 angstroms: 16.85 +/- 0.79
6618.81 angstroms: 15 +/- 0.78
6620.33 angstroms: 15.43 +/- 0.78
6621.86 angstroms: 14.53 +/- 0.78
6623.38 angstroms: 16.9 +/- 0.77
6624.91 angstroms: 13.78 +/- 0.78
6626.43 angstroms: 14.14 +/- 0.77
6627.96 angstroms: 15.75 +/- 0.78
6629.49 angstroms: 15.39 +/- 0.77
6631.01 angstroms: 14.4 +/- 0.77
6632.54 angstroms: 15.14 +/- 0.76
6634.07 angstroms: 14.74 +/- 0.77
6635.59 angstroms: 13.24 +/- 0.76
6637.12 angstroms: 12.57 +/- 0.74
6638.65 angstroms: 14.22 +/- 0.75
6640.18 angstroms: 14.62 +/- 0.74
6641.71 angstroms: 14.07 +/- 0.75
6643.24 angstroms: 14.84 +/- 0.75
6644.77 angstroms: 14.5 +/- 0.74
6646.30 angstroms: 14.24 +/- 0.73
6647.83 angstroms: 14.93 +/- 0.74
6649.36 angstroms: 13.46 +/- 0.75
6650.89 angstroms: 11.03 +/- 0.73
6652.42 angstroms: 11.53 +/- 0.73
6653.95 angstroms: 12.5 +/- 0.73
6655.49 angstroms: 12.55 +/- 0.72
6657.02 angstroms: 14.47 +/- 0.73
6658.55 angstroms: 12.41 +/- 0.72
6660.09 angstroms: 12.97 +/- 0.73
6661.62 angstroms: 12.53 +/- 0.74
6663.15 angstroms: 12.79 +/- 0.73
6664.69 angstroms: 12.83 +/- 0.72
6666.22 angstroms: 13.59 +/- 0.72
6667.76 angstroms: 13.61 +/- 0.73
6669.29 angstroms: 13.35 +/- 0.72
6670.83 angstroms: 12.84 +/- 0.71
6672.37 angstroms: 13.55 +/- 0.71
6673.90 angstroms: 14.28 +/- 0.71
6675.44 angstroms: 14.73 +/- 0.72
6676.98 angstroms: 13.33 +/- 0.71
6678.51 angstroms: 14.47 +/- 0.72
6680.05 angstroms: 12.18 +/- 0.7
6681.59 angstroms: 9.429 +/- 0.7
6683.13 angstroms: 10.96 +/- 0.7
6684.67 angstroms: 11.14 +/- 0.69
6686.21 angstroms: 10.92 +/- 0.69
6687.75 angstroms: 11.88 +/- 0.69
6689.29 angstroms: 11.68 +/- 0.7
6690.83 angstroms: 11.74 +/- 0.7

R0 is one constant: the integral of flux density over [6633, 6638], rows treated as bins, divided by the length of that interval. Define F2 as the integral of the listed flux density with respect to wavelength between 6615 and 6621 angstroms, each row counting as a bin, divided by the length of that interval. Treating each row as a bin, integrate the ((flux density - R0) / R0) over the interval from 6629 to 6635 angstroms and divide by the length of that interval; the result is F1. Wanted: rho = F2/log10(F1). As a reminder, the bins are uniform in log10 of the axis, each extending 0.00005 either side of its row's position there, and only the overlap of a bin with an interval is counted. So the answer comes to -15.1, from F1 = 0.089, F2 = 15.9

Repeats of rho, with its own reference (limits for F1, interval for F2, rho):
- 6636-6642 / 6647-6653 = -6.8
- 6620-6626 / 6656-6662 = -13.5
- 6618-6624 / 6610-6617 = -19.9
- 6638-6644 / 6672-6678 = -11.4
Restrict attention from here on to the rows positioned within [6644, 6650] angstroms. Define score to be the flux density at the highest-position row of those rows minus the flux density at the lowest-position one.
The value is -1.0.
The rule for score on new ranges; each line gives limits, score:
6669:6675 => 0.9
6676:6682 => -3.9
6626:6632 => 0.3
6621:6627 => -0.4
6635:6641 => 1.4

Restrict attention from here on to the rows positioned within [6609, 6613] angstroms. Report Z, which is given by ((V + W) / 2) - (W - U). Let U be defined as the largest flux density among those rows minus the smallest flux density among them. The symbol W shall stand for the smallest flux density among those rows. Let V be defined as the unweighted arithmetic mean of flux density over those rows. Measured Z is 3.3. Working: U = 2.7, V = 18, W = 16.61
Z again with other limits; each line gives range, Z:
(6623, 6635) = 3.7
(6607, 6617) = 3.8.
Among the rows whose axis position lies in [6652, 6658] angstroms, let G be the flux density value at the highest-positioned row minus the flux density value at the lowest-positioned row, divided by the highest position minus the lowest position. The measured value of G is 0.6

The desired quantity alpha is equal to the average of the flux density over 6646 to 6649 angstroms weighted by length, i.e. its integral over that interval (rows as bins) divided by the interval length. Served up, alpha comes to 14.5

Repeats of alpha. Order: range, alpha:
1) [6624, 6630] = 14.8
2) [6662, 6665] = 12.8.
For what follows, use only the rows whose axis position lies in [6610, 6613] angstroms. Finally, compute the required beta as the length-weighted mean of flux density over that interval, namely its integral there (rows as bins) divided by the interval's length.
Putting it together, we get 18.1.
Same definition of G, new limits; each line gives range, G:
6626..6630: 0.4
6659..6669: 0.1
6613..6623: -0.4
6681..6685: 0.6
